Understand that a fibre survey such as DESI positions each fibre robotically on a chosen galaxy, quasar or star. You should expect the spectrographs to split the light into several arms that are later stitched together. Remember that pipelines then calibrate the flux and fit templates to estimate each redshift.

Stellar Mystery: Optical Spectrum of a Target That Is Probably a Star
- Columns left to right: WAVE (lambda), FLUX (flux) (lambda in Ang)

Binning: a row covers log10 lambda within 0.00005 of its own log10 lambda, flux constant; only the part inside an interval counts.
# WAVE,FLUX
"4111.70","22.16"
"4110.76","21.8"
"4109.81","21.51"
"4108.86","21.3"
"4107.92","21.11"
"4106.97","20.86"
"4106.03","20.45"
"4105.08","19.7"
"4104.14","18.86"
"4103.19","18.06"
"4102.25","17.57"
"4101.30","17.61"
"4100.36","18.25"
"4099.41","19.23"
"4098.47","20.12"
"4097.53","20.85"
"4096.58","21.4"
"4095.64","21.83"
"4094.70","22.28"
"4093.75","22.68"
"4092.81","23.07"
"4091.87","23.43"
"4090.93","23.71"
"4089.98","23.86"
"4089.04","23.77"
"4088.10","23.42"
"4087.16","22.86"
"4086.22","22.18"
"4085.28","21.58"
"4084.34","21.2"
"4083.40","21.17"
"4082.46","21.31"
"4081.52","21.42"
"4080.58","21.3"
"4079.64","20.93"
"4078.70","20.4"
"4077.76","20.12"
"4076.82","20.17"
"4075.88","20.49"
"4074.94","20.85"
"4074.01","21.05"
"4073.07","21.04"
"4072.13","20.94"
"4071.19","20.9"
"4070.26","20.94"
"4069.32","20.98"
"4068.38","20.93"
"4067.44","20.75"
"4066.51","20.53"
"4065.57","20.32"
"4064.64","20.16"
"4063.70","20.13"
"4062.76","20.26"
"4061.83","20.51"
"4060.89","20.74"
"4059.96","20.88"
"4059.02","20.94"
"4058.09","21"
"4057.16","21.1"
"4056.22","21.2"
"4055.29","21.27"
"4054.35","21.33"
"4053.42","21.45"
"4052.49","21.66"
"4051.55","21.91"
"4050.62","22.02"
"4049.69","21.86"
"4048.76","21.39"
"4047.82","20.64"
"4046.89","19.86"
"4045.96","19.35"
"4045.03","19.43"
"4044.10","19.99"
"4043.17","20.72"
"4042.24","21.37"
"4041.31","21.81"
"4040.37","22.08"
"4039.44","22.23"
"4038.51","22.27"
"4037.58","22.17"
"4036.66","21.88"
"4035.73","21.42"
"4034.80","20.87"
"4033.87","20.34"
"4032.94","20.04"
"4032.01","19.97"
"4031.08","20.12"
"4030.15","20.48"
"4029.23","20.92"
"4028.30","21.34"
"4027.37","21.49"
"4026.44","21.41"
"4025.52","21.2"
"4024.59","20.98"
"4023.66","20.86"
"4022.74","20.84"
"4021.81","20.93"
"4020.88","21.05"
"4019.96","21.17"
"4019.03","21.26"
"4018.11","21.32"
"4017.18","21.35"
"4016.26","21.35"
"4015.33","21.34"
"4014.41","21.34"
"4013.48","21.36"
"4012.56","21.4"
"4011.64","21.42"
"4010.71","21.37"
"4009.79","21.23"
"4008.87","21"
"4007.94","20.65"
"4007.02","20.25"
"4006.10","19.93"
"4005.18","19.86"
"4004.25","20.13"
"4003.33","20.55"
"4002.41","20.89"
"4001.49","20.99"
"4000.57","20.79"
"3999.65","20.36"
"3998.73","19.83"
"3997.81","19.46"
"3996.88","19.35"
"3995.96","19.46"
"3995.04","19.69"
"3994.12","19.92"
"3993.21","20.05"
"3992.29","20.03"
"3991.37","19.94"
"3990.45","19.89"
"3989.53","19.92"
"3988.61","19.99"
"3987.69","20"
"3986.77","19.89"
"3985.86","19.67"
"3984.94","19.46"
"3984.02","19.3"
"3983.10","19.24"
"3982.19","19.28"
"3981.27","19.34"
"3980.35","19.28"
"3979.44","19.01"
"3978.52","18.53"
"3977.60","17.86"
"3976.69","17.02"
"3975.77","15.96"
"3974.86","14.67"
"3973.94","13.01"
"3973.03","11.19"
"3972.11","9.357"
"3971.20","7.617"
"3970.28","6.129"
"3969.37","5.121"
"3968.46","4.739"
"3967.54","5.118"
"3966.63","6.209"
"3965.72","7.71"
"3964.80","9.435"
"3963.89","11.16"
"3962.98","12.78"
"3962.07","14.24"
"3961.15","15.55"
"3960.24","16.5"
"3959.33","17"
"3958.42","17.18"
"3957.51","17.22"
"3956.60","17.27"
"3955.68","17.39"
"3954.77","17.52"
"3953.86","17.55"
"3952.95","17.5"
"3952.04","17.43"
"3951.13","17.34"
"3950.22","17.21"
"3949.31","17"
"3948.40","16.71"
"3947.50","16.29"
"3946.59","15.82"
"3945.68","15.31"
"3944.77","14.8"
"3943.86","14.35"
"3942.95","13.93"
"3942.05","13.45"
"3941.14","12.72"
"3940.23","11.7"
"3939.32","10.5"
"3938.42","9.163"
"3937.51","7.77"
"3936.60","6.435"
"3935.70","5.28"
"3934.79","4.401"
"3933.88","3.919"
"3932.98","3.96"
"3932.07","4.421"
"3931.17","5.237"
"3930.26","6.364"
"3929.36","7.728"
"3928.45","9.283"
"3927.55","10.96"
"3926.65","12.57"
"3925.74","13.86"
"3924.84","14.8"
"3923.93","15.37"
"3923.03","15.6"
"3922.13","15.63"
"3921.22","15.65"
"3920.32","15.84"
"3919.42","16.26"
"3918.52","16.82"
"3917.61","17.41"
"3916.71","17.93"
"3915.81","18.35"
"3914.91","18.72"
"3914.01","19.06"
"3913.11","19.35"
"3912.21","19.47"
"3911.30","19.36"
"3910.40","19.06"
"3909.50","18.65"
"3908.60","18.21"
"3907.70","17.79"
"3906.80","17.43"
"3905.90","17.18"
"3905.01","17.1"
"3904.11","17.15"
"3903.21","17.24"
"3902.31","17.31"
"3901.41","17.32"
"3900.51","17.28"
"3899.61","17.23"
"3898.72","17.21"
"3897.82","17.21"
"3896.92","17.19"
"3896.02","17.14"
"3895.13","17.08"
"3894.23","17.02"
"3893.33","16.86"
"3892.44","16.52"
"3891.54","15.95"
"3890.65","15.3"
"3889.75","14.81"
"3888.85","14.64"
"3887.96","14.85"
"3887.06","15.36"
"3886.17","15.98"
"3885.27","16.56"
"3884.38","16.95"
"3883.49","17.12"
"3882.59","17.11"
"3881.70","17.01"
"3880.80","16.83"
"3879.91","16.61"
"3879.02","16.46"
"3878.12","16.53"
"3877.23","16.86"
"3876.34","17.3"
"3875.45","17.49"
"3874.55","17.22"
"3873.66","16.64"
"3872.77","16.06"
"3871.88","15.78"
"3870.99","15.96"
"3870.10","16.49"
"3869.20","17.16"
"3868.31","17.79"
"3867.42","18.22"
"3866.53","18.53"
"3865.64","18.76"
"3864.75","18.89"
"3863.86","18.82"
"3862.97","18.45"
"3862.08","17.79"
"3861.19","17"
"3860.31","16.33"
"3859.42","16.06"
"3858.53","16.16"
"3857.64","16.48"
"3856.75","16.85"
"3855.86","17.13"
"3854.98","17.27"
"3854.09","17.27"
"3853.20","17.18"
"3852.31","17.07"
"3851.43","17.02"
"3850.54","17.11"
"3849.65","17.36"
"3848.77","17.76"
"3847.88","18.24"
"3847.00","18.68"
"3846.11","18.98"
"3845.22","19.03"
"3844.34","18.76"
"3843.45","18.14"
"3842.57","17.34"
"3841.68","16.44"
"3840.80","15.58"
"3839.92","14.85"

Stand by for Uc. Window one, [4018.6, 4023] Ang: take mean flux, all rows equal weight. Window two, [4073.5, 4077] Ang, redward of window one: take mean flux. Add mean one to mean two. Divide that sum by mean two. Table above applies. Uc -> 2.02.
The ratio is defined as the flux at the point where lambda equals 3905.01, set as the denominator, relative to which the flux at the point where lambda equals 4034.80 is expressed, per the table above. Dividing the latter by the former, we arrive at 1.22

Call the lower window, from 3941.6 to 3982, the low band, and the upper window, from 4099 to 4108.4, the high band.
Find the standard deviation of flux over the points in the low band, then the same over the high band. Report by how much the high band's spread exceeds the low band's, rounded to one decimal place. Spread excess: -3.0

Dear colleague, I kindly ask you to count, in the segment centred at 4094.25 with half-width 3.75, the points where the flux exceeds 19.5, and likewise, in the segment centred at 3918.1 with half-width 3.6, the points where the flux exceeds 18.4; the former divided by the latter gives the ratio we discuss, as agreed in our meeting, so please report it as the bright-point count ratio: 8.00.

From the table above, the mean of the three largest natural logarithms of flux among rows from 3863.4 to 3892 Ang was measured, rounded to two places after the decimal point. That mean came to 2.94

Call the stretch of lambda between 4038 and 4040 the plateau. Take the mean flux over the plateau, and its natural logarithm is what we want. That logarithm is 3.10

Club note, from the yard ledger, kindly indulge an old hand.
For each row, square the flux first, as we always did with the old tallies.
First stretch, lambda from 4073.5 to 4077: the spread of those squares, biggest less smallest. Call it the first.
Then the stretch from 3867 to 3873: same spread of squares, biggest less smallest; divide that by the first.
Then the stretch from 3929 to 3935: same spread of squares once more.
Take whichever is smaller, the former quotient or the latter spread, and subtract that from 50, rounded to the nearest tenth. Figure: 47.7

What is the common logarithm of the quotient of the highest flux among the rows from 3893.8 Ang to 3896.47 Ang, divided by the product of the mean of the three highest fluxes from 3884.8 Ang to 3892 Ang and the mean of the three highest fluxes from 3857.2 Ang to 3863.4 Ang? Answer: -1.22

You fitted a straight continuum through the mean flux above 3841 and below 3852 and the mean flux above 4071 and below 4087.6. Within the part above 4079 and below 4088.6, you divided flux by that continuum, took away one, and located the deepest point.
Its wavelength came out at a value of 4079.64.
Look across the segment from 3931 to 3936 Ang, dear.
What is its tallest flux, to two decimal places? 5.28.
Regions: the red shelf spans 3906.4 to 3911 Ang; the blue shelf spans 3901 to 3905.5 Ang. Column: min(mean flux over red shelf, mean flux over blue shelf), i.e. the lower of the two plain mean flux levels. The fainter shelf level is 17.2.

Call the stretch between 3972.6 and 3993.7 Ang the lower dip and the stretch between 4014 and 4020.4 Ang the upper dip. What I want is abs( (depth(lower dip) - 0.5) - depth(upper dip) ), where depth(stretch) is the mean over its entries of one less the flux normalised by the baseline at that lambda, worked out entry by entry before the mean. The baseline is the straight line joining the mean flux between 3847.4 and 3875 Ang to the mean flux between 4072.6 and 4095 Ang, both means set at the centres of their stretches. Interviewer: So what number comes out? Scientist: 0.4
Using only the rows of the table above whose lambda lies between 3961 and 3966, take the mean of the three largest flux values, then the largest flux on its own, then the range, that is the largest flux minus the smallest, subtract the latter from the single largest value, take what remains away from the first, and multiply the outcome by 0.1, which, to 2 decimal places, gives 0.65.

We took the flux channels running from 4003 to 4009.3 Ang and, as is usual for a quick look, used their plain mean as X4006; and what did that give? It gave 20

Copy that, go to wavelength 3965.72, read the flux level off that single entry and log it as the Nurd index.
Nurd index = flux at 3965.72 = 7.71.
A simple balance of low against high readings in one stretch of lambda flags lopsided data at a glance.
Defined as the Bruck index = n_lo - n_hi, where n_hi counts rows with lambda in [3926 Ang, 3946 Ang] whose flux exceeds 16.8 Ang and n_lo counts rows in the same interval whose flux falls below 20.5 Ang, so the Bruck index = 22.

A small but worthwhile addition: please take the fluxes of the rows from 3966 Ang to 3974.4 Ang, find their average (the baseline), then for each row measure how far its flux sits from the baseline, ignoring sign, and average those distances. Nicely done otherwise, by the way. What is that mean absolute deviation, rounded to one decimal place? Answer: 2.4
